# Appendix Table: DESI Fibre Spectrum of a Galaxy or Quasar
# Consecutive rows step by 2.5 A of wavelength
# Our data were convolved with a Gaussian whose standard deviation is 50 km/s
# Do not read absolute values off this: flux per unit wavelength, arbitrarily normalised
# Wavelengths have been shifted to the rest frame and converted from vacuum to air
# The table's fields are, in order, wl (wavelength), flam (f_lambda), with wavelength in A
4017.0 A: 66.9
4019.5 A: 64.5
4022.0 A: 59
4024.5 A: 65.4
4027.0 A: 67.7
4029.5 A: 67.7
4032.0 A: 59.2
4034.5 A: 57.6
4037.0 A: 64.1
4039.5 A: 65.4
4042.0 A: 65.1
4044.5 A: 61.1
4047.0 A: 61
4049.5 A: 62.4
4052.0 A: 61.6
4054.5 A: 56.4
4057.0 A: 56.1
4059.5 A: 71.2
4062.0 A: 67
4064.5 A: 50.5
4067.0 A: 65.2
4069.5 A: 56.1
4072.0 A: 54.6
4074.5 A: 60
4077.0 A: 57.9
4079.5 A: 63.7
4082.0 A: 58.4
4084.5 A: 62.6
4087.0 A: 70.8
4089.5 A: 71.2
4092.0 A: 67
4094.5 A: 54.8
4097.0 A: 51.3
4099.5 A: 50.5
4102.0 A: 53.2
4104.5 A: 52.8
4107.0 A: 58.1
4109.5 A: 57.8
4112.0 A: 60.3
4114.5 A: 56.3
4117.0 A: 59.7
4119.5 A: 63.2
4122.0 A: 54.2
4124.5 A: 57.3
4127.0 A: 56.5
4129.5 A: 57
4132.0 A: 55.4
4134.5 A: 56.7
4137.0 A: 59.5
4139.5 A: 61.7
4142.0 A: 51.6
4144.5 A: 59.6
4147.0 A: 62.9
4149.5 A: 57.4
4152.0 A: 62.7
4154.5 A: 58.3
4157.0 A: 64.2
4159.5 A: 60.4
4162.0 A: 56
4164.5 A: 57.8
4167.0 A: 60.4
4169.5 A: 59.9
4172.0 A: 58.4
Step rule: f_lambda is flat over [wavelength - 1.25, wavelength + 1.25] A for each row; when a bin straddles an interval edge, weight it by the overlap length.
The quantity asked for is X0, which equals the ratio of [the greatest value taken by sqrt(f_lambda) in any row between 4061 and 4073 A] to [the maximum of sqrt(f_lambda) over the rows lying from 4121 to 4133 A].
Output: 1.08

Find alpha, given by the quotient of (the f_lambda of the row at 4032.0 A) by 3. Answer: 19.7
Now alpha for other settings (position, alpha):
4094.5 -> 18.3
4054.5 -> 18.8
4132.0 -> 18.5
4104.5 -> 17.6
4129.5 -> 19.0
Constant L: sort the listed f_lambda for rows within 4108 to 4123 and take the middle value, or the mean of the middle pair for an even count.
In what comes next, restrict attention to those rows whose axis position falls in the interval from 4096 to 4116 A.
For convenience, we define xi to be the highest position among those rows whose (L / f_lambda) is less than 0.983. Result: 4112.0 A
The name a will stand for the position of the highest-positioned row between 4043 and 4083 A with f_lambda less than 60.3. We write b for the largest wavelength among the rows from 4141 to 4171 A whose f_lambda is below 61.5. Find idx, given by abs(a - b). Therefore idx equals 87.5 A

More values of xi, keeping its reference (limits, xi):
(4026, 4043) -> 4042.0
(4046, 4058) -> 4052.0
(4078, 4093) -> 4092.0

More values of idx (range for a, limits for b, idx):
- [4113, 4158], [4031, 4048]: 107.5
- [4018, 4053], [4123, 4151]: 115.0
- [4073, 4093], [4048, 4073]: 10.0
